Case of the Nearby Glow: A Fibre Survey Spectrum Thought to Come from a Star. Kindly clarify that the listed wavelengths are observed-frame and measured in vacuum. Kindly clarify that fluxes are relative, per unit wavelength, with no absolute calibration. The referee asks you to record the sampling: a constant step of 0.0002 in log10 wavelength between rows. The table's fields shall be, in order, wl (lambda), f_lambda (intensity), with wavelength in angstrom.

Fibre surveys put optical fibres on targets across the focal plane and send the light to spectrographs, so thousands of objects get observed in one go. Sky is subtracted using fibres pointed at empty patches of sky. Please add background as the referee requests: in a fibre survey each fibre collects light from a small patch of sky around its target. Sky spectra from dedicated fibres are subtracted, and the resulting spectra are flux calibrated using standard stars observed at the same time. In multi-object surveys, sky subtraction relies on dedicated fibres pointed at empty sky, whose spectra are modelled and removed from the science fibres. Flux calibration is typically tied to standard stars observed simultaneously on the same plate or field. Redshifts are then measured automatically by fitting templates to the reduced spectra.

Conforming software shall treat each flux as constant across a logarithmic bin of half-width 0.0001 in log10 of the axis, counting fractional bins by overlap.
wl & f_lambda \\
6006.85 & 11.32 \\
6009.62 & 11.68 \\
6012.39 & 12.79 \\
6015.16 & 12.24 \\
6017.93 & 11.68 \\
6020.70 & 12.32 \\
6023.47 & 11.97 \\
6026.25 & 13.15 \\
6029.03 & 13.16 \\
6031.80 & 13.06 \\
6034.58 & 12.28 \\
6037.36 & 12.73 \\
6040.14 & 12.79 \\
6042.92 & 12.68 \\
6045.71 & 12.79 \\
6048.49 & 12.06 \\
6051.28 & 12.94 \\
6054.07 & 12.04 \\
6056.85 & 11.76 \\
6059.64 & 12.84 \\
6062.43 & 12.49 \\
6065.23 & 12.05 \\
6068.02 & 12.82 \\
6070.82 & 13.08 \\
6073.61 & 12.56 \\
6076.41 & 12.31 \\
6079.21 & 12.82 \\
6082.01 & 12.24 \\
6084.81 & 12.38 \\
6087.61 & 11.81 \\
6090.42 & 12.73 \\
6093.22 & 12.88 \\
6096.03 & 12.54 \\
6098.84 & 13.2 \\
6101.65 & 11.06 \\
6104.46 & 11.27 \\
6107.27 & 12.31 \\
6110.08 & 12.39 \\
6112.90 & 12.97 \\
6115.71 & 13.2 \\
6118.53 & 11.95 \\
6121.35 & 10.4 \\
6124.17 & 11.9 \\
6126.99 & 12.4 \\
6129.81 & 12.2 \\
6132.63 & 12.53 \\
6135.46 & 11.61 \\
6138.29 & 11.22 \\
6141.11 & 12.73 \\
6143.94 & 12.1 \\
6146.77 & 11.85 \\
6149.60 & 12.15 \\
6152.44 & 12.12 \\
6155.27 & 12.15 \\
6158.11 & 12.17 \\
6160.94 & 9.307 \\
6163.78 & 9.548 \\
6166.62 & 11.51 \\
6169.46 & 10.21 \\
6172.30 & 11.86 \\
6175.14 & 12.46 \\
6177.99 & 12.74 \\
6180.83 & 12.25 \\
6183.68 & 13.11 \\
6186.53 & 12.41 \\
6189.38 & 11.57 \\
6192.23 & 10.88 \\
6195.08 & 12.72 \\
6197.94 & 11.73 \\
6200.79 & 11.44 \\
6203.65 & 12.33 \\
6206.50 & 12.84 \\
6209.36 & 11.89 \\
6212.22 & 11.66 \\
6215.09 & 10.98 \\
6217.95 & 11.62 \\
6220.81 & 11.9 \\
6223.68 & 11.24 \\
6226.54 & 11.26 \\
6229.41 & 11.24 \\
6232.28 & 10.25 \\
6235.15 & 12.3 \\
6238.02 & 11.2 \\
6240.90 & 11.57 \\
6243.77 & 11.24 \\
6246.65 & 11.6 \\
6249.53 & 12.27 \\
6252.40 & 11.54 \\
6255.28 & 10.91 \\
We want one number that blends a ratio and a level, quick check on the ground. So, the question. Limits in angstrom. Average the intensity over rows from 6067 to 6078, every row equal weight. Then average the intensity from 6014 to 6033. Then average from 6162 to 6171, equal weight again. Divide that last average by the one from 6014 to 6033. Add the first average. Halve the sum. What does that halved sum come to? 6.76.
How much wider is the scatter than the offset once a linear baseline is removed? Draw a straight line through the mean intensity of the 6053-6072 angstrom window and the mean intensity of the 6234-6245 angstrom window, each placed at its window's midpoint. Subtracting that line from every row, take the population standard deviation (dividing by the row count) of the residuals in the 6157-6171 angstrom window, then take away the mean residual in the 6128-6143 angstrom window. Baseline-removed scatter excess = 1.1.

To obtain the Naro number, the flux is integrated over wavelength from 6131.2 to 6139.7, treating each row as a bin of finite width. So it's 100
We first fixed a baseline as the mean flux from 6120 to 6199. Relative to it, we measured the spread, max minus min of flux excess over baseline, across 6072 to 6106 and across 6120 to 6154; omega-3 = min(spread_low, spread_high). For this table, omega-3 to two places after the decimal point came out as 2.14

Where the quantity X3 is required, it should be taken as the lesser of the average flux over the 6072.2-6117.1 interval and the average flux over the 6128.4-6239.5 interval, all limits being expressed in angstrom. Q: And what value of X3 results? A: 11.7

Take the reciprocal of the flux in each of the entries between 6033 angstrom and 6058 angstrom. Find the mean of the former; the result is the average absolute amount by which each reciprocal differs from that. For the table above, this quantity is 0.0024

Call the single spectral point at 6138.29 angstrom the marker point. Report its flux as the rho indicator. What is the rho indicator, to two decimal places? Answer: 11.22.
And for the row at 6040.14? 12.79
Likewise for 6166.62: 11.51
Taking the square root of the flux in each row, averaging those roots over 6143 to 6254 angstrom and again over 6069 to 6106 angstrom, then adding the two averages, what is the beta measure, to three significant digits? 6.93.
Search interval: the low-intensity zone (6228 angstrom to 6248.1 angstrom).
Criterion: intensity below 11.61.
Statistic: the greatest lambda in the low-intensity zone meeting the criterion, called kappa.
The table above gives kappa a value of 6246.65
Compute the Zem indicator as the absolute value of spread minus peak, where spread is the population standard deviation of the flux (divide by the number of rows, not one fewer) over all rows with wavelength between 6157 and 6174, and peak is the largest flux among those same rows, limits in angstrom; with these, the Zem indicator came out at 11.04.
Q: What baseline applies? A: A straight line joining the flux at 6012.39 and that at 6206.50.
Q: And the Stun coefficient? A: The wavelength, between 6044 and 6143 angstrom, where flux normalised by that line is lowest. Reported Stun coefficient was 6121.35 angstrom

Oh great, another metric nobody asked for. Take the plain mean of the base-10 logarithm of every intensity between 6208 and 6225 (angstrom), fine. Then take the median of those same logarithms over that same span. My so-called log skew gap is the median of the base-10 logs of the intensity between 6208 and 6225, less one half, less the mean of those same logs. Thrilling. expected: -0.496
